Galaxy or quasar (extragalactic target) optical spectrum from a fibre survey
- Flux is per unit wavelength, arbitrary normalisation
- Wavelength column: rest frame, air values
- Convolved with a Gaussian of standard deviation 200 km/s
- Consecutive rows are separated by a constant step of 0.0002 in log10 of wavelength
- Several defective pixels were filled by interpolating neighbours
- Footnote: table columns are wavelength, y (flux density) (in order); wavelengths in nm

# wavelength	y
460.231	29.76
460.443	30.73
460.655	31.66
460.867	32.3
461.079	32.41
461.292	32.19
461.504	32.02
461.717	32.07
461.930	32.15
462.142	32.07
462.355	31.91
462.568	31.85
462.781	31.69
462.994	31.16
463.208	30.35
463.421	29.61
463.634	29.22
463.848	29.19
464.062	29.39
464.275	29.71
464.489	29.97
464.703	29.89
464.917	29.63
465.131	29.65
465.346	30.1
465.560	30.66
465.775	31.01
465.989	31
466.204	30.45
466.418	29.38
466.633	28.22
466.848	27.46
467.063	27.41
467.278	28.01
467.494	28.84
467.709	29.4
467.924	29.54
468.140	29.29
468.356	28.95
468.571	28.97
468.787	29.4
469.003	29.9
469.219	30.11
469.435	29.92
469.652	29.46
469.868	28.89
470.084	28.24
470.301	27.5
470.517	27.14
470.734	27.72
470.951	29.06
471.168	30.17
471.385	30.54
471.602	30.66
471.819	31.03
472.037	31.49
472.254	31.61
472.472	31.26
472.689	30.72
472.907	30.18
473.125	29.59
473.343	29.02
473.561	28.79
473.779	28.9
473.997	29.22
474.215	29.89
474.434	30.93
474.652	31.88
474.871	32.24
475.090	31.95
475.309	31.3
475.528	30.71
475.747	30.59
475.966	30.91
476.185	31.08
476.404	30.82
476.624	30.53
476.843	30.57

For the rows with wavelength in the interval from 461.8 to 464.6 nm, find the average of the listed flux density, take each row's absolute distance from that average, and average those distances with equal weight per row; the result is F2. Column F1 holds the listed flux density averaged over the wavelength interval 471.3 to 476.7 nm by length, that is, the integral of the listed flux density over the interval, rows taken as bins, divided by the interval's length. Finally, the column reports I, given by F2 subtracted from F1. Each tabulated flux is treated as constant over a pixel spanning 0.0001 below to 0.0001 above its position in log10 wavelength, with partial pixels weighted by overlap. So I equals 29.6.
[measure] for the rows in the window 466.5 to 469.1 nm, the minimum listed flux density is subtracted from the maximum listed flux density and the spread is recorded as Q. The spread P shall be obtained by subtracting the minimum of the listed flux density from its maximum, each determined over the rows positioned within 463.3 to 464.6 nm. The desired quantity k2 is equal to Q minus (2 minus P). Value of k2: 1.3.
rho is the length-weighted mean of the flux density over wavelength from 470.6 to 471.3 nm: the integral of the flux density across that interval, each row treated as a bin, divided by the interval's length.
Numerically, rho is 28.9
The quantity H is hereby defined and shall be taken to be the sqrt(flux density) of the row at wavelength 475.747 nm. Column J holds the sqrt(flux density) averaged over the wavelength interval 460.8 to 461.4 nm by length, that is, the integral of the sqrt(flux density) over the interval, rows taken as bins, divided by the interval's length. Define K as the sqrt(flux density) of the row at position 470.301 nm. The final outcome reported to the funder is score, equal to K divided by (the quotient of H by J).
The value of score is 5.39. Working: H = 5.53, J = 5.68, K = 5.24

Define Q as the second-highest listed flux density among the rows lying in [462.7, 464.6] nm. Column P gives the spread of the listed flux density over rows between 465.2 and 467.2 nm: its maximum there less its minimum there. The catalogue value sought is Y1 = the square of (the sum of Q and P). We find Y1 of 1208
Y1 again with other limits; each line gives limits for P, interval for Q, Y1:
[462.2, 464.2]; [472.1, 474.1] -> 1155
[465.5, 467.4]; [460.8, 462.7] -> 1289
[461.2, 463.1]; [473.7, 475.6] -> 1088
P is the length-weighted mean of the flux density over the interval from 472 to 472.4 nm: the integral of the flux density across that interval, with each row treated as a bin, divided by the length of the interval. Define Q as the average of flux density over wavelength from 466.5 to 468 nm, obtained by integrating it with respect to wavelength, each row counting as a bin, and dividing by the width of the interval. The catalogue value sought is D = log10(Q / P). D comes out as -0.05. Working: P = 31.5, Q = 28.4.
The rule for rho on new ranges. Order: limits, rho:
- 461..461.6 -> 32.2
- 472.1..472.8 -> 31.2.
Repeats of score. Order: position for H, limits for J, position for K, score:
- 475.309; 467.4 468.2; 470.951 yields 5.22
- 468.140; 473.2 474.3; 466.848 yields 5.23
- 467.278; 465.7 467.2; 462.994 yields 5.70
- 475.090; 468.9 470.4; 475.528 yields 5.29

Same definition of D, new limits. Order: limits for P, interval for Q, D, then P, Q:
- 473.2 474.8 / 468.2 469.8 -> -0.01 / 29.9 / 29.5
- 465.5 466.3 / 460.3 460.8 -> 0.01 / 30.8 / 31.2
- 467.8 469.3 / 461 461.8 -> 0.04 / 29.4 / 32.1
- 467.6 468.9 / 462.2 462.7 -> 0.04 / 29.3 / 31.9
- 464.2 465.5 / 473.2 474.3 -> -0.01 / 29.8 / 29.2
